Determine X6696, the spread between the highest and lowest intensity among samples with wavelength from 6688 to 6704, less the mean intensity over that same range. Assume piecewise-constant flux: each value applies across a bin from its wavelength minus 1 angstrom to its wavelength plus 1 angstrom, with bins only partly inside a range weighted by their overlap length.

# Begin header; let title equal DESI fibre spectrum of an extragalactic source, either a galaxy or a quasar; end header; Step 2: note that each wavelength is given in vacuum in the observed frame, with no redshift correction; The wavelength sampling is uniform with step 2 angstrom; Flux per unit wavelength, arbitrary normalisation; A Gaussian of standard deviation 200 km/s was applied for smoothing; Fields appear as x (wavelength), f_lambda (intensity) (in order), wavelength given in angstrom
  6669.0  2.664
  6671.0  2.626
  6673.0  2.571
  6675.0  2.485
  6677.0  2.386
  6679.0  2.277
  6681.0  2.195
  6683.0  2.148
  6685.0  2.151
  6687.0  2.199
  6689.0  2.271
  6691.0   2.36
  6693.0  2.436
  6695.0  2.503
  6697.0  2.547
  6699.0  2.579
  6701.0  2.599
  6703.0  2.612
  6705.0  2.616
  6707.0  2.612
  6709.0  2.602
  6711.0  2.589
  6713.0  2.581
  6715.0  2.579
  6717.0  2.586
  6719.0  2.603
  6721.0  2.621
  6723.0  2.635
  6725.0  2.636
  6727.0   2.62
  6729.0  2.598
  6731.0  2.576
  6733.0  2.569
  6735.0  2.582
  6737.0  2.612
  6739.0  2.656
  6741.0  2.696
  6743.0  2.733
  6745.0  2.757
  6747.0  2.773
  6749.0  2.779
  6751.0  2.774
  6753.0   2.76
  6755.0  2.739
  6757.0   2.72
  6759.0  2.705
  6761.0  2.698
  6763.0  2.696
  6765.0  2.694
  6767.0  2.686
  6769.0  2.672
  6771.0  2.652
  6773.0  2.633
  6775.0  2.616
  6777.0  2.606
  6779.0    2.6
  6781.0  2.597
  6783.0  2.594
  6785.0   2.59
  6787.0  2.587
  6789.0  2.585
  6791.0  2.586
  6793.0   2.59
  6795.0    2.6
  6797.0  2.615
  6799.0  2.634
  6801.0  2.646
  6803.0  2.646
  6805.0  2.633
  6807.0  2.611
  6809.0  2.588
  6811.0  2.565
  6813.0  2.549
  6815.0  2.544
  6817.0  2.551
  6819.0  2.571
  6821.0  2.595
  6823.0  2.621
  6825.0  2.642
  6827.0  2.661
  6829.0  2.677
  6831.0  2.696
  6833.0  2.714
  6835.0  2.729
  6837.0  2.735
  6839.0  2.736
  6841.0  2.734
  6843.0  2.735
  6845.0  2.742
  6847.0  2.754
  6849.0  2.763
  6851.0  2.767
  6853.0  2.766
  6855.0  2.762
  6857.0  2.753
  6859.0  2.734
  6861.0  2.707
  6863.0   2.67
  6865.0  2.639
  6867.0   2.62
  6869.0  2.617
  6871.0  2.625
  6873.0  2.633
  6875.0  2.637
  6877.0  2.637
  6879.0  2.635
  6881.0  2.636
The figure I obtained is -2.15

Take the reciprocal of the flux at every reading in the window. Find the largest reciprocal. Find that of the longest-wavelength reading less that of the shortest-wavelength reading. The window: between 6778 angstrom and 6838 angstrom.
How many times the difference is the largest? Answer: -21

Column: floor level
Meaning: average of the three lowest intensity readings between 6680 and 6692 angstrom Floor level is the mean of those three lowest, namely 2.16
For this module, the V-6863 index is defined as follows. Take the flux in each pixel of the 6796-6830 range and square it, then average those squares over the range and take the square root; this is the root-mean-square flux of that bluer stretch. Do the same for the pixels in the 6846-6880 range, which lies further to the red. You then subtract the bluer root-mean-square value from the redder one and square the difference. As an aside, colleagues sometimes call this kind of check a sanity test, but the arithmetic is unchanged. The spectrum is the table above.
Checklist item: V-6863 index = 0.007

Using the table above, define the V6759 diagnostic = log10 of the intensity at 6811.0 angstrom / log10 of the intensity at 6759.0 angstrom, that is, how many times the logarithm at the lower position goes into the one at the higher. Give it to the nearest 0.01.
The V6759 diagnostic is 0.95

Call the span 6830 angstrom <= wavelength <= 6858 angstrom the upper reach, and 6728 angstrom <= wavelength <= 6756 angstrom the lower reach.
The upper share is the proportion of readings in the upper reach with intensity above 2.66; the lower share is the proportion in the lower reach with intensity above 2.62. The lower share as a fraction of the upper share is 0.64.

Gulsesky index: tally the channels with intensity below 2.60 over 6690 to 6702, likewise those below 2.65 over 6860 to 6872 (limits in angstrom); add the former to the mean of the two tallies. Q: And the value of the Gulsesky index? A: 11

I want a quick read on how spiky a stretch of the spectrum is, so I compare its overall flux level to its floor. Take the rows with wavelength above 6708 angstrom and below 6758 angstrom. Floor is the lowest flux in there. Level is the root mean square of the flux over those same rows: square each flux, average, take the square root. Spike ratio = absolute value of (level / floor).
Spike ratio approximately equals 1.03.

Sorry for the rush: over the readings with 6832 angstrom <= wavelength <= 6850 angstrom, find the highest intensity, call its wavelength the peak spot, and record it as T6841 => 6849.0 angstrom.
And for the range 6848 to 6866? 6851.0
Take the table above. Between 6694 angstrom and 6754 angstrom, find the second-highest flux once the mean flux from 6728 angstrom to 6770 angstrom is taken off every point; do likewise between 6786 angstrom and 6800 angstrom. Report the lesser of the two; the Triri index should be -0.07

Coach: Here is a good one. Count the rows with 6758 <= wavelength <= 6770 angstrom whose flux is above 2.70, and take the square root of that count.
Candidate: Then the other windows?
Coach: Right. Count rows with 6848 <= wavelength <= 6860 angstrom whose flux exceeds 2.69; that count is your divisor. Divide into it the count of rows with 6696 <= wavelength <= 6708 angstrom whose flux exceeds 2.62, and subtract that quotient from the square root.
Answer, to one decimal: 1.0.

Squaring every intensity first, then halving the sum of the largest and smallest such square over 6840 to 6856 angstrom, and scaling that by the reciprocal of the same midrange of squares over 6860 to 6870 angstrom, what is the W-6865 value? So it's 1.07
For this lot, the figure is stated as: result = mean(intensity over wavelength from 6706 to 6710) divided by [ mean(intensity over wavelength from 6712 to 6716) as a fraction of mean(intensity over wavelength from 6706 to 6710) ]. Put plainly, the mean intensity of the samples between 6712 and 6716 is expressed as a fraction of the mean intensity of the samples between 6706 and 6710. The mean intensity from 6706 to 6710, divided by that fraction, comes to 2.63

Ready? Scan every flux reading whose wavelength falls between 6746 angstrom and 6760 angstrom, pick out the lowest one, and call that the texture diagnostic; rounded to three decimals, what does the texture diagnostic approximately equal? 2.705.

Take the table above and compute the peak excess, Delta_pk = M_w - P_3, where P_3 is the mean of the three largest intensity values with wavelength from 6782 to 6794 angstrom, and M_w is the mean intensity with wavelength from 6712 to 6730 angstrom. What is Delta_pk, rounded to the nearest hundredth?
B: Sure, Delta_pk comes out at 0.02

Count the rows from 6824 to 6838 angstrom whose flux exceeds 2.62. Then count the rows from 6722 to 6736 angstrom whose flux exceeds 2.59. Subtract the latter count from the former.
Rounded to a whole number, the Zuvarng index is 3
